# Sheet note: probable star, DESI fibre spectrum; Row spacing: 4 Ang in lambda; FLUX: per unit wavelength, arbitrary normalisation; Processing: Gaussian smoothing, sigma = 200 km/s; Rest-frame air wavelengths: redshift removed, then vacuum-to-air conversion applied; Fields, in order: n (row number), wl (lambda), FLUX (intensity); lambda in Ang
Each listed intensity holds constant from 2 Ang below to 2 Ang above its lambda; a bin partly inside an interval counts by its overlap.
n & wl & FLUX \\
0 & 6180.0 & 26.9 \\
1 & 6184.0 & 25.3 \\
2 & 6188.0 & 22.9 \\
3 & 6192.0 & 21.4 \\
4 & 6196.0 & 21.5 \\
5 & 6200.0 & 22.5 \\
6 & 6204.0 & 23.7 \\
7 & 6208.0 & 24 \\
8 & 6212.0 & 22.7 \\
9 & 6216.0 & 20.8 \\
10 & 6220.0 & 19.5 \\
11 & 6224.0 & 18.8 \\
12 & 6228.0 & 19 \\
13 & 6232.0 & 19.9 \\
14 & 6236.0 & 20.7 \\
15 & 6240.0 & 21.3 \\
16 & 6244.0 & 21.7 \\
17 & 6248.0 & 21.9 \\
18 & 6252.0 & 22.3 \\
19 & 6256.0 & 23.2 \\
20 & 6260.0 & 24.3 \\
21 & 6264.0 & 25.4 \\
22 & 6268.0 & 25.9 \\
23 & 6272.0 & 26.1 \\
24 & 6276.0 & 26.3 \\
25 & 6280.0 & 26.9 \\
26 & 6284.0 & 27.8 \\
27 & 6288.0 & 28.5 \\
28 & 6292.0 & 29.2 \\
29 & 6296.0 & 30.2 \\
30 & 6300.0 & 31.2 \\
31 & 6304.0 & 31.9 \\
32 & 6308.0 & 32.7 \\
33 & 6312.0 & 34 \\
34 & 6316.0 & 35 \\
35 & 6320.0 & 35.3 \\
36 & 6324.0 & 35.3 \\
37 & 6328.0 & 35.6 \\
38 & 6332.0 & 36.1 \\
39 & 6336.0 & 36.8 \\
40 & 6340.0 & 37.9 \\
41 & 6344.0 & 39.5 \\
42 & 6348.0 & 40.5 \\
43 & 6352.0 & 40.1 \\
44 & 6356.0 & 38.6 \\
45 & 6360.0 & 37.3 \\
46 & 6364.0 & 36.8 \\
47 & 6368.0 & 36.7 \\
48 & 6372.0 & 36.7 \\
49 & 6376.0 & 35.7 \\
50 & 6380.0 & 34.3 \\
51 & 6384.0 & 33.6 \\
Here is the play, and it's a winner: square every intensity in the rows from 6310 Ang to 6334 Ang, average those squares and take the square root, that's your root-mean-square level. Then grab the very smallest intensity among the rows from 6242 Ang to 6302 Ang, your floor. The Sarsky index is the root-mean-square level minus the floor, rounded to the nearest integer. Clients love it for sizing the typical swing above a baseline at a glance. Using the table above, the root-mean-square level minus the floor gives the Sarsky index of 14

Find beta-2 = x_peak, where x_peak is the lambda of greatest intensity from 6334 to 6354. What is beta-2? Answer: 6348.0 Ang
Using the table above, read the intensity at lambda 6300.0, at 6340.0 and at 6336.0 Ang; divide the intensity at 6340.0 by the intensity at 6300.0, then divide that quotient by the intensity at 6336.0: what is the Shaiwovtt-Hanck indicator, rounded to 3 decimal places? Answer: 0.033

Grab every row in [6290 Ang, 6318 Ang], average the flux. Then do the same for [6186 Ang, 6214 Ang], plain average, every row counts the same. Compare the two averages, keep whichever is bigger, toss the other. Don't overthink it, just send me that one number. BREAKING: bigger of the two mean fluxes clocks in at 32.0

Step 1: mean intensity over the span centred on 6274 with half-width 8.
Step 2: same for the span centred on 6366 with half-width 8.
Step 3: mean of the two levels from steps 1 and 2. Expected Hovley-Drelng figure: 31.6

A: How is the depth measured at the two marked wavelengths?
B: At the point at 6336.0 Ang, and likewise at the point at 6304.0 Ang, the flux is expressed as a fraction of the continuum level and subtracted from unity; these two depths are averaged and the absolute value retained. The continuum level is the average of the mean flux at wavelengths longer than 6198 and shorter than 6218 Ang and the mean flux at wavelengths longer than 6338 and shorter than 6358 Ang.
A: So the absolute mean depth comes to 0.11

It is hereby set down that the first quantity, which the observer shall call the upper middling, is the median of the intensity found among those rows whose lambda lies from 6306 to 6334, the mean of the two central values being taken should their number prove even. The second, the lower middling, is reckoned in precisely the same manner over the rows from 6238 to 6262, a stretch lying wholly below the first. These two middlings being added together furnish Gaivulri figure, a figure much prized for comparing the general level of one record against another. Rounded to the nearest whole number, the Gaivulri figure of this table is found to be 57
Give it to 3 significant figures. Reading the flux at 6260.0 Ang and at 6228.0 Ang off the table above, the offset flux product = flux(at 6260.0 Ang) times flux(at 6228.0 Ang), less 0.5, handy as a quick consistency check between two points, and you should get 461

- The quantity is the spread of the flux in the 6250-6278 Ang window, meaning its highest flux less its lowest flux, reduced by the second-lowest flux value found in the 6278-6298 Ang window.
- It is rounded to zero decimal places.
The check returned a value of -24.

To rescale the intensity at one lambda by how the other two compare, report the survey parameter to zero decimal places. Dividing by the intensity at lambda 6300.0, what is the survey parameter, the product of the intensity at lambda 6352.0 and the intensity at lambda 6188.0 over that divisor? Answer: 29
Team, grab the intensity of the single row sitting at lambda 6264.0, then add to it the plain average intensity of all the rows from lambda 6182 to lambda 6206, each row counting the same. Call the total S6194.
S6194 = 48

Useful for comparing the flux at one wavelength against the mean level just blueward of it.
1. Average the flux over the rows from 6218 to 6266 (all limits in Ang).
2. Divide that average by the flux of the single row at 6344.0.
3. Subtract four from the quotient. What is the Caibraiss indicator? -3.46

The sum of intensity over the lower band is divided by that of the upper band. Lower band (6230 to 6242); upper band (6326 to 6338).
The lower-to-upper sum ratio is 0.57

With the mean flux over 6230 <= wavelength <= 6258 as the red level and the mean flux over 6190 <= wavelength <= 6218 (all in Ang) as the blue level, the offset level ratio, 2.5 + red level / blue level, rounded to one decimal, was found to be 3.5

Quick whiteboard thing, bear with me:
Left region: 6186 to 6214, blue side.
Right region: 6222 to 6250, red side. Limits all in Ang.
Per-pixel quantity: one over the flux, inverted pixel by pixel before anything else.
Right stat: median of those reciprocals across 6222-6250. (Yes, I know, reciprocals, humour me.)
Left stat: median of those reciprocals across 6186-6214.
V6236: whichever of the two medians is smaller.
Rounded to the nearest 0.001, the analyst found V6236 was 0.044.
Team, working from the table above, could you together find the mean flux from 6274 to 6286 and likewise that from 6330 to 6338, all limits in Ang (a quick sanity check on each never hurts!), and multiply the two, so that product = 984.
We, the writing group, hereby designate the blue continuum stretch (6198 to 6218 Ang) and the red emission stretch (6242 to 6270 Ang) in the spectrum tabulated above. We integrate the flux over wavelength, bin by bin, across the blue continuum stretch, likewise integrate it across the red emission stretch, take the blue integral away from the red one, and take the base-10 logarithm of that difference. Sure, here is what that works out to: 2.31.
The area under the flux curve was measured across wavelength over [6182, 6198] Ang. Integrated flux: 364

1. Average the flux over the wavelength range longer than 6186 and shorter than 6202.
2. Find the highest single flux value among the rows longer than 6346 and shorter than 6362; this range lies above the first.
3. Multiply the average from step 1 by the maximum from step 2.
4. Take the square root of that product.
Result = 29.9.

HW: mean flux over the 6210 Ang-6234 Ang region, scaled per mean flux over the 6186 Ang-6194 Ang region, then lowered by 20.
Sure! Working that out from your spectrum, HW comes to -19.09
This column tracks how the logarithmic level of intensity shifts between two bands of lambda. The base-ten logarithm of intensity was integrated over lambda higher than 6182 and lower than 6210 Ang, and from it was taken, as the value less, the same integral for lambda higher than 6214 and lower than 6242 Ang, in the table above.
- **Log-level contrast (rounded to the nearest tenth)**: 1.7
